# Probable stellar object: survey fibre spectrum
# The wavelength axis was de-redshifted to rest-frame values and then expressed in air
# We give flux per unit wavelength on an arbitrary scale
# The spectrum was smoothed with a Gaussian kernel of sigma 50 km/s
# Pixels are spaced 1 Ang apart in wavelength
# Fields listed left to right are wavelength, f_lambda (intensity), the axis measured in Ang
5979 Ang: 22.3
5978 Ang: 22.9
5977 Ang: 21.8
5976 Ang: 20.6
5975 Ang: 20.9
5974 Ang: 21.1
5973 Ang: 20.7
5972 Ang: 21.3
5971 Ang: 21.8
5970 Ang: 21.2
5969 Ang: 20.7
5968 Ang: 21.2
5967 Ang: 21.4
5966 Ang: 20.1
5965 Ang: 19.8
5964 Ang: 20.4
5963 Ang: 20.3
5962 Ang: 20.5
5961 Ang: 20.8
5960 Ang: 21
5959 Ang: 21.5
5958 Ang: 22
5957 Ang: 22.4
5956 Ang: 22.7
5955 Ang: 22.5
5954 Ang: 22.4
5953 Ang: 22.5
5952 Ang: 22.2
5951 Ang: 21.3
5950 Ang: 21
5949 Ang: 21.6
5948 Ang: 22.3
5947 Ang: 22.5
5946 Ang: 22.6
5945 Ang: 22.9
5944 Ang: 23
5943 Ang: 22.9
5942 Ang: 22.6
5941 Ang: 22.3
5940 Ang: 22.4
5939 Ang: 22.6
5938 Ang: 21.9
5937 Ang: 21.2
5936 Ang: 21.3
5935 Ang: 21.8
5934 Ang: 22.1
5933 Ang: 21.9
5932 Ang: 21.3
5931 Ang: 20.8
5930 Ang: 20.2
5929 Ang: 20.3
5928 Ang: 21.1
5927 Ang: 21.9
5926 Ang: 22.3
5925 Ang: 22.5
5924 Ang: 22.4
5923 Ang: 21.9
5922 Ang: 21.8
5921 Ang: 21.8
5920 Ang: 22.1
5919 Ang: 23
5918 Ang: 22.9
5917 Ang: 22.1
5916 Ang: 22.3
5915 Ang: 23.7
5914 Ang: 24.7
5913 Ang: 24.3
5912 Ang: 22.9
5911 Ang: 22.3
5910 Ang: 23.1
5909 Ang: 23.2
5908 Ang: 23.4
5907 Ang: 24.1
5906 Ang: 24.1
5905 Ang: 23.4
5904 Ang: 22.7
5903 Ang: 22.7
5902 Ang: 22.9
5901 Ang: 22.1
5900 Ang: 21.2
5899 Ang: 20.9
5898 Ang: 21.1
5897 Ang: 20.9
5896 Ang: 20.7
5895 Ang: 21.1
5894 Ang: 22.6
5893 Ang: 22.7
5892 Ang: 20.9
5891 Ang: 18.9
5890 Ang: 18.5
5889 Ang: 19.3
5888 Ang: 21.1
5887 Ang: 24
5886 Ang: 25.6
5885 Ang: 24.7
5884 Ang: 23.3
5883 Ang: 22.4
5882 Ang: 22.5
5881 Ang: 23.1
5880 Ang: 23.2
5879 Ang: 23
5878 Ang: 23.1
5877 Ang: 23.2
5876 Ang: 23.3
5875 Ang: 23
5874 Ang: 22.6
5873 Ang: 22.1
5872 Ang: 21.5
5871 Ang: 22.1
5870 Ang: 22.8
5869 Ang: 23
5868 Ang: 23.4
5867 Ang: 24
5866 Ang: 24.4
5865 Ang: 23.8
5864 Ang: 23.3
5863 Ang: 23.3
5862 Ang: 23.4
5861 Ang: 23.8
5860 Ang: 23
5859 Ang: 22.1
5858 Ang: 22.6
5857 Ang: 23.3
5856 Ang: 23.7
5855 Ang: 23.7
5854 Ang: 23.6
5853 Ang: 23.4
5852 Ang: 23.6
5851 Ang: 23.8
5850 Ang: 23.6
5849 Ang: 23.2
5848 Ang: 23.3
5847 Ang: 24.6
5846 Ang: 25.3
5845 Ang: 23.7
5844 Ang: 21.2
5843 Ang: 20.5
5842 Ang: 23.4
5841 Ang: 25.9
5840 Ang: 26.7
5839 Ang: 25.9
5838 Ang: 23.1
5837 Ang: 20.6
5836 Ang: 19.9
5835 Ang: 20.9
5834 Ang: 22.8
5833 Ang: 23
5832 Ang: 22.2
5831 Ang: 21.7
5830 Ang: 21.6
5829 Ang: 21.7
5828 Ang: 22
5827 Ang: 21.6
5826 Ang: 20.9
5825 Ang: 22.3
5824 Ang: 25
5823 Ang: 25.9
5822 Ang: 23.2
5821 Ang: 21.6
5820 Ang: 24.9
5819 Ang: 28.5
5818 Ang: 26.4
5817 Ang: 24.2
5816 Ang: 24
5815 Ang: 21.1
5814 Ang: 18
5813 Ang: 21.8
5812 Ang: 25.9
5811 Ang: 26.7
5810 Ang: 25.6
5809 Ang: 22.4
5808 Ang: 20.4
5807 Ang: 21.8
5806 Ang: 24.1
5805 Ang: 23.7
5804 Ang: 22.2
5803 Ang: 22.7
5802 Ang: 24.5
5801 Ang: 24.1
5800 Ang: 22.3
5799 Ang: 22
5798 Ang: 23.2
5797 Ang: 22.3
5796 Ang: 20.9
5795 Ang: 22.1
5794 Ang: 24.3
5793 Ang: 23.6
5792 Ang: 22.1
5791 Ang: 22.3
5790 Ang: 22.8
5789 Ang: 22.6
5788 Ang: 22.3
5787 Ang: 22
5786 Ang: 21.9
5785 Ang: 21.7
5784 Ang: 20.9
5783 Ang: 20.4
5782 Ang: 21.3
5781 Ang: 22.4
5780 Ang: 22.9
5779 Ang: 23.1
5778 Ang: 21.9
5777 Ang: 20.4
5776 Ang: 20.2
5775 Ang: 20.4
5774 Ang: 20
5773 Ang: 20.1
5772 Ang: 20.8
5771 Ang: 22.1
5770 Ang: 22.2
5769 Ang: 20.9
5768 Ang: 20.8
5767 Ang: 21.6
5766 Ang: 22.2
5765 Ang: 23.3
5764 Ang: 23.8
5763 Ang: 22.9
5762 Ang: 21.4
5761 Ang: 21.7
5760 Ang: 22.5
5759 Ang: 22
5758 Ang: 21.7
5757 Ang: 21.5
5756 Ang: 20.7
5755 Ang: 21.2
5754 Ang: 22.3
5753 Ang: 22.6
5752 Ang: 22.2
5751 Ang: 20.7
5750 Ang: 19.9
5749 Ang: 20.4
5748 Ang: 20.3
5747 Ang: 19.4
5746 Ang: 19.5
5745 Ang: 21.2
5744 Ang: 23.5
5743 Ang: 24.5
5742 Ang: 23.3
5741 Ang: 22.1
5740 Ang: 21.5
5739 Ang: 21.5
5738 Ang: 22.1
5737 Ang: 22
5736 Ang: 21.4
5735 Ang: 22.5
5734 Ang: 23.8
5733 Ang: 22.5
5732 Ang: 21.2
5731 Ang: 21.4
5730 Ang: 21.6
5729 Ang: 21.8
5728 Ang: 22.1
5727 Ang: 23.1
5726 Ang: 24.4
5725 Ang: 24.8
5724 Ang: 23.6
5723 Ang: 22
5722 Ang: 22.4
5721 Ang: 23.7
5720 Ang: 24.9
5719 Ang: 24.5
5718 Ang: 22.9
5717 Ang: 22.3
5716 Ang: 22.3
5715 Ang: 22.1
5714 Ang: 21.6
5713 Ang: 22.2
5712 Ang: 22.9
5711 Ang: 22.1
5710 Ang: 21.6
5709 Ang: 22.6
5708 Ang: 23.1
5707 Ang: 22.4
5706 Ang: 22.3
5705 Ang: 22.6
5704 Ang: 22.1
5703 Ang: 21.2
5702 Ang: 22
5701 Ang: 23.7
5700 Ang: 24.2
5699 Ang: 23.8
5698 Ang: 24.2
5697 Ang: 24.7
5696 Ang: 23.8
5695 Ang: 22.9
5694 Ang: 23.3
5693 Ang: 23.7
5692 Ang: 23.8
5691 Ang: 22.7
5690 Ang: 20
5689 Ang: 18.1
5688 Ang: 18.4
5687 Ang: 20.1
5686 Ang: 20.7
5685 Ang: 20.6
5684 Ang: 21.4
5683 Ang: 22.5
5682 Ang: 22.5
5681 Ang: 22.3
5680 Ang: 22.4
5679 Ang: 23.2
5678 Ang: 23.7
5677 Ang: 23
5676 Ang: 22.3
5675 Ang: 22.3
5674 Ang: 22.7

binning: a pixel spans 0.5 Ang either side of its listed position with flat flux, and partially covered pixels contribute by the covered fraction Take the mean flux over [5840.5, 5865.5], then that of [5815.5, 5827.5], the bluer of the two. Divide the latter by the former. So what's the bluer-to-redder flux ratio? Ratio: 1.027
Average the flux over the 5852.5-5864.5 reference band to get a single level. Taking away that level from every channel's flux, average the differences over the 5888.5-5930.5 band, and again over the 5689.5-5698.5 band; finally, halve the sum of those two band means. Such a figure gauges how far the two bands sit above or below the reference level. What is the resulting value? -0.61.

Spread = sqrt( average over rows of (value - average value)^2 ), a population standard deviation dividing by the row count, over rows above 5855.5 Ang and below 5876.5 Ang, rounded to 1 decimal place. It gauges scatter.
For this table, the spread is 0.7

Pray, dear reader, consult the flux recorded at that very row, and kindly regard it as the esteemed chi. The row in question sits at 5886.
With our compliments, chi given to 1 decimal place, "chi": 25.6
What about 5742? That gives 23.3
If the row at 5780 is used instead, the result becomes 22.9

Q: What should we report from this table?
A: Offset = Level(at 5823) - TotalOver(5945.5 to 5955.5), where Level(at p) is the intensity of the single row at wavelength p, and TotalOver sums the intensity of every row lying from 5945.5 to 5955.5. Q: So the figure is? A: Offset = -195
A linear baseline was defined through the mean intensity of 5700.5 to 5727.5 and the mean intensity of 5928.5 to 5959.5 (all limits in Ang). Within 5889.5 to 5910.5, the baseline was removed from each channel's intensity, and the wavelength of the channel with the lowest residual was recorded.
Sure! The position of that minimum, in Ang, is 5890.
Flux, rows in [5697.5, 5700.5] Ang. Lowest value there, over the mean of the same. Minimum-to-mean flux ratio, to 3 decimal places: 0.989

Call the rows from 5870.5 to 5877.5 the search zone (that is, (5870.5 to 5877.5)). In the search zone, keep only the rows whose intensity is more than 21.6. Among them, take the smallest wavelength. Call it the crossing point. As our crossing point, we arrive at 5871 Ang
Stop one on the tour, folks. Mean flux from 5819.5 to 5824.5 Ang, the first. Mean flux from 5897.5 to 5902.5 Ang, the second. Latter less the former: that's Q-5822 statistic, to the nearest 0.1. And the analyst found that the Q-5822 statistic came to -2.5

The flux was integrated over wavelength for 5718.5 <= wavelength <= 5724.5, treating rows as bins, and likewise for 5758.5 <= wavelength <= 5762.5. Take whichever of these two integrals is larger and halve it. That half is 71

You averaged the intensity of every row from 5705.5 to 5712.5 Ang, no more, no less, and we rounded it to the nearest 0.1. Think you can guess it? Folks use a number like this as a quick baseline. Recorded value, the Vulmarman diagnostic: 22.4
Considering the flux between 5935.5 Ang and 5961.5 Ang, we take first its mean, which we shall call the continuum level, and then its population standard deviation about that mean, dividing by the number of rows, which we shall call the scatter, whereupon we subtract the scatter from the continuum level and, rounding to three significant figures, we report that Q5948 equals 21.4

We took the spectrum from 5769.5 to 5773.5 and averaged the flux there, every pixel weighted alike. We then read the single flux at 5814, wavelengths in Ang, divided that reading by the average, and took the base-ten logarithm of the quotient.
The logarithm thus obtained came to -0.07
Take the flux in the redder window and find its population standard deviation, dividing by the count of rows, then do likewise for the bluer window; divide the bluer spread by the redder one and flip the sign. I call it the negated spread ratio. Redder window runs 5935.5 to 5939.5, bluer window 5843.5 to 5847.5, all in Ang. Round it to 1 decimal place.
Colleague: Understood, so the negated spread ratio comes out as -2.8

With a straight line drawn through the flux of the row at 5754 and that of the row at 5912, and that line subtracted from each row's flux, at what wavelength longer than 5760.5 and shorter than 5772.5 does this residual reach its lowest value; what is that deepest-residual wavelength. 5772 Ang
